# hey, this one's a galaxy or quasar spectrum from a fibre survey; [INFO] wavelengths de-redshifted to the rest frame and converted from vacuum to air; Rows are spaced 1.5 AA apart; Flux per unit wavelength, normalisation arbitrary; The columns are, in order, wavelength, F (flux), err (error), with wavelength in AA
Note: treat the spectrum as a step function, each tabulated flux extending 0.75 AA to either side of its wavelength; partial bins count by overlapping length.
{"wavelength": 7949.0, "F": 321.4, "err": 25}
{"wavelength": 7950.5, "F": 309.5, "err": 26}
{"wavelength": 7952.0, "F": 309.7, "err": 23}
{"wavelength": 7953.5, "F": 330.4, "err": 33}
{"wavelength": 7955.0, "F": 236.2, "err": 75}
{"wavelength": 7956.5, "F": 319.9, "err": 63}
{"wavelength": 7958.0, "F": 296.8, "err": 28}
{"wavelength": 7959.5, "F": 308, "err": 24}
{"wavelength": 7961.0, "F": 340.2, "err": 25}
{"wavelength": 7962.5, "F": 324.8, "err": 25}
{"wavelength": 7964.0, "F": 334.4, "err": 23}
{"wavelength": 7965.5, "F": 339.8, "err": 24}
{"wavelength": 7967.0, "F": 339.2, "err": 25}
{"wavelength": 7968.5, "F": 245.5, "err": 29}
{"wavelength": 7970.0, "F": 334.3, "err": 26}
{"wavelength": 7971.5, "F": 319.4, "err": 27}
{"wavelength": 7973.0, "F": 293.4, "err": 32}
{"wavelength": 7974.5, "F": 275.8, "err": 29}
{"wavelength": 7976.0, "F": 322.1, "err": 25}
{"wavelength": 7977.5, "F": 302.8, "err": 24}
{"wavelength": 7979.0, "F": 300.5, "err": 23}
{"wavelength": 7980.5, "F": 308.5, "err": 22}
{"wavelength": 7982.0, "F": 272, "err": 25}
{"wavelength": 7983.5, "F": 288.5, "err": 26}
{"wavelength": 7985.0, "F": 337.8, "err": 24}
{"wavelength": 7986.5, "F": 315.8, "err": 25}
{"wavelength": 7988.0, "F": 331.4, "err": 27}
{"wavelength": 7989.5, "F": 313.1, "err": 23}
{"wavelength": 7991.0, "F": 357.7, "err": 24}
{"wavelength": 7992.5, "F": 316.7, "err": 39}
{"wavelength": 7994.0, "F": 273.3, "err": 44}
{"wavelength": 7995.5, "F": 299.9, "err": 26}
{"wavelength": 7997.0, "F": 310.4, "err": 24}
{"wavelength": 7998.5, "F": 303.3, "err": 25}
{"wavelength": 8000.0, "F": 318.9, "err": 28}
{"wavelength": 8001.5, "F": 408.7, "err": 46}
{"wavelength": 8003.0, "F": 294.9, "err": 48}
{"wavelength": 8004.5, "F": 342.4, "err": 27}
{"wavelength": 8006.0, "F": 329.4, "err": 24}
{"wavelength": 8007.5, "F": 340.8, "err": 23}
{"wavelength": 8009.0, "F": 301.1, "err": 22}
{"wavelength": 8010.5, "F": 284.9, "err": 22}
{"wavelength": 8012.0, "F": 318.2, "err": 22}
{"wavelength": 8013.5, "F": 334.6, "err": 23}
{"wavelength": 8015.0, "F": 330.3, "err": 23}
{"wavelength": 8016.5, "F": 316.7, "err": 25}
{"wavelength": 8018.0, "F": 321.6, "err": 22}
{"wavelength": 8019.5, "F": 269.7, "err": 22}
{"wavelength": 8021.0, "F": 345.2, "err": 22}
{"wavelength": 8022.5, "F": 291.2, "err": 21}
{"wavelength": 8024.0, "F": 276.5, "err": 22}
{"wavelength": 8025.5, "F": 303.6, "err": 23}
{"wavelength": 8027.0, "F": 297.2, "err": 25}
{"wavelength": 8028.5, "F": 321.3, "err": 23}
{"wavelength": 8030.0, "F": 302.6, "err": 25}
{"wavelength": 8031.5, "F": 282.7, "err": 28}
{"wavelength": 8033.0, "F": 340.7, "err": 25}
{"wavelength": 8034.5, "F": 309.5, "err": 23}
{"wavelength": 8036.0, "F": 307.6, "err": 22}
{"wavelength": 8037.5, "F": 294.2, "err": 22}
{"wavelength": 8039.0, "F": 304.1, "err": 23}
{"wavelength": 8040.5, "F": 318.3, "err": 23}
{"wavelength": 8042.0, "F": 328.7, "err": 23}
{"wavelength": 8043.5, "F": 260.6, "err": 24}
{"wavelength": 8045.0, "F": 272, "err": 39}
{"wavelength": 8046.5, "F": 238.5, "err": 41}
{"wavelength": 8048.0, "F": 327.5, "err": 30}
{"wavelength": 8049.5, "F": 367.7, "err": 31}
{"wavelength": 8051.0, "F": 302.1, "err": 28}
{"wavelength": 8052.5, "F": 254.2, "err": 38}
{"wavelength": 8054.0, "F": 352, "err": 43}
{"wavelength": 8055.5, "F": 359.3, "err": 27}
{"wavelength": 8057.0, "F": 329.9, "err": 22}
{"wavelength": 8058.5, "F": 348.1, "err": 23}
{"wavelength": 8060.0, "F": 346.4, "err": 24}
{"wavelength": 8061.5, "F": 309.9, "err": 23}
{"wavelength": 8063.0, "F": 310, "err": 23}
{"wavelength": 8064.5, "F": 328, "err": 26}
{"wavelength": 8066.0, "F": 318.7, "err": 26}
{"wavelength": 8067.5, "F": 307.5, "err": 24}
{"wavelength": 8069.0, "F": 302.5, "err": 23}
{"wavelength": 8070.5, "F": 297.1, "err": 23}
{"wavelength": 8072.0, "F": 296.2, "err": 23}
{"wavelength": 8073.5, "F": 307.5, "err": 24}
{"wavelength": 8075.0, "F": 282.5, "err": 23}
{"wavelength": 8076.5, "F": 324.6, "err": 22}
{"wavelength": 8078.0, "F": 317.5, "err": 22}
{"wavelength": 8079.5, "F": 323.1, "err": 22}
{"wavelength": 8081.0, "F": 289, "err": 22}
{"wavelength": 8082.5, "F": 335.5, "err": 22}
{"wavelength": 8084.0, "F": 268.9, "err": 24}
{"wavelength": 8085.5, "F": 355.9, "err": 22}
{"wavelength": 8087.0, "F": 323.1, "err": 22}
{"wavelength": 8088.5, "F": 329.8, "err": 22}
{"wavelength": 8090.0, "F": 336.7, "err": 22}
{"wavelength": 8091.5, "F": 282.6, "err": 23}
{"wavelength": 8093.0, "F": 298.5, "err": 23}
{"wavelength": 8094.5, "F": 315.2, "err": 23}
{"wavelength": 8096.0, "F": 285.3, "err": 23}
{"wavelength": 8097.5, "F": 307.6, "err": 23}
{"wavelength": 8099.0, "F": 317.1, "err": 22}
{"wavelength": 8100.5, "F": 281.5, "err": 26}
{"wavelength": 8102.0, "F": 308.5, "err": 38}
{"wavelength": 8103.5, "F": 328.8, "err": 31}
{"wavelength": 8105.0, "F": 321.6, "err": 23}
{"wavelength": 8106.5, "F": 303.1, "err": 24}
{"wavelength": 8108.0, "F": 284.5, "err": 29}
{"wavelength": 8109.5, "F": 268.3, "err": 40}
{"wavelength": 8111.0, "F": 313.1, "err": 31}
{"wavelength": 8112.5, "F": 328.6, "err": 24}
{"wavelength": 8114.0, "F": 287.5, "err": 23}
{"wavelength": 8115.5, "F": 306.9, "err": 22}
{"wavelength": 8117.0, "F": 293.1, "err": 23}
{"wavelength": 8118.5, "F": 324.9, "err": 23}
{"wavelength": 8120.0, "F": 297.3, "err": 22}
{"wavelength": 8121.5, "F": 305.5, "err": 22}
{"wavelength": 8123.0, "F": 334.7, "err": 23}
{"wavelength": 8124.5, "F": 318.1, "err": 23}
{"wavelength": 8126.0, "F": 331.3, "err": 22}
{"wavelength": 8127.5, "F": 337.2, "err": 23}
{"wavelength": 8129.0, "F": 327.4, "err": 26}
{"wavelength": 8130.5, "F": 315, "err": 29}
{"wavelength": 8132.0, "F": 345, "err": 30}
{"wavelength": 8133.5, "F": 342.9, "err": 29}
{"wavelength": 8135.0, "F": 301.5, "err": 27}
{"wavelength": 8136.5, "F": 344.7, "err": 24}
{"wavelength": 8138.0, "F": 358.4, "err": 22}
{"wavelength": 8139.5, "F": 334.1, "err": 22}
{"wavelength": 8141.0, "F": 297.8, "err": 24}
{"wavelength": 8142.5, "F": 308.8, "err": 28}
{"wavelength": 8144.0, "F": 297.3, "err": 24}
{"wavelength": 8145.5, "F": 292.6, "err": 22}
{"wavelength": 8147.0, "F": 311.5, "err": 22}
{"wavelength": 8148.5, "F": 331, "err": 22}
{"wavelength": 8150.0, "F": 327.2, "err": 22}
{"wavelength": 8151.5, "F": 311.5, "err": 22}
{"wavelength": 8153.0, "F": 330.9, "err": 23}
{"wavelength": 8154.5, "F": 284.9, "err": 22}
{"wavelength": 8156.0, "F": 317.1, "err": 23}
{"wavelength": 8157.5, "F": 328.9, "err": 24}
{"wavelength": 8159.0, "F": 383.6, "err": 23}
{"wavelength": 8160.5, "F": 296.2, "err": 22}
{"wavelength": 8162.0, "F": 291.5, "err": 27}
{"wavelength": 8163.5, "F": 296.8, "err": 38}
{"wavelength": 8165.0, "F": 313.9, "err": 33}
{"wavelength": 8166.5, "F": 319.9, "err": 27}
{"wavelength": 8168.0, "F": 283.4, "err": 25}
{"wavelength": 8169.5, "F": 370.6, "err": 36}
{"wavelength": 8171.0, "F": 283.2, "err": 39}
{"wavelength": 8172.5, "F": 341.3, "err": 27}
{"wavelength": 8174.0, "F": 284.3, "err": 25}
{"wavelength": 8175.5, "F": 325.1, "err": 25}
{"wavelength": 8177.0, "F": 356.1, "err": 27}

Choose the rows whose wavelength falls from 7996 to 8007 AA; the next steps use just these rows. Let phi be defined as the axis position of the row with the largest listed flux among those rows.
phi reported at 8001.5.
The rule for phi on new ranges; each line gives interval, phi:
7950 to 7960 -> 7953.5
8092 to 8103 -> 8099.0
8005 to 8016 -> 8007.5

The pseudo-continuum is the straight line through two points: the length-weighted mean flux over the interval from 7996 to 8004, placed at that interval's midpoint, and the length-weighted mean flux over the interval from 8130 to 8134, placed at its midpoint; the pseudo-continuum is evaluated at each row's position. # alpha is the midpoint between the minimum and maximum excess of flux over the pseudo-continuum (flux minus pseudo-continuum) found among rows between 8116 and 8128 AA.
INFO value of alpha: -19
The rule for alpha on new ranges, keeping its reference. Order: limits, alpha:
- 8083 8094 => -20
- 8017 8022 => -21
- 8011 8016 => -1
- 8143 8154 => -24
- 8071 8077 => -28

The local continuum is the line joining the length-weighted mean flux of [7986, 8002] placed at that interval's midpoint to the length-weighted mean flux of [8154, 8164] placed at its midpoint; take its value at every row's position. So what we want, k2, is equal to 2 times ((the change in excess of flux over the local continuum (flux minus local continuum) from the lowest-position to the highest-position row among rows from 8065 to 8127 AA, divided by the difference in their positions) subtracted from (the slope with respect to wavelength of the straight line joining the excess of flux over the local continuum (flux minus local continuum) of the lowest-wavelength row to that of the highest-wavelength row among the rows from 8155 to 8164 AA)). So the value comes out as -6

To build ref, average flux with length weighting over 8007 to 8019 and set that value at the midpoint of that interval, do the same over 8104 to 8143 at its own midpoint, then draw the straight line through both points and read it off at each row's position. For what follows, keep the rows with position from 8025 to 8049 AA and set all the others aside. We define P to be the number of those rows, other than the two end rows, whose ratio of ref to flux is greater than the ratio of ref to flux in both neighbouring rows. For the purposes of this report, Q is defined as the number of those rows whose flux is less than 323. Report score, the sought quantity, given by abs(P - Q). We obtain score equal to 8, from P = 5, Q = 13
